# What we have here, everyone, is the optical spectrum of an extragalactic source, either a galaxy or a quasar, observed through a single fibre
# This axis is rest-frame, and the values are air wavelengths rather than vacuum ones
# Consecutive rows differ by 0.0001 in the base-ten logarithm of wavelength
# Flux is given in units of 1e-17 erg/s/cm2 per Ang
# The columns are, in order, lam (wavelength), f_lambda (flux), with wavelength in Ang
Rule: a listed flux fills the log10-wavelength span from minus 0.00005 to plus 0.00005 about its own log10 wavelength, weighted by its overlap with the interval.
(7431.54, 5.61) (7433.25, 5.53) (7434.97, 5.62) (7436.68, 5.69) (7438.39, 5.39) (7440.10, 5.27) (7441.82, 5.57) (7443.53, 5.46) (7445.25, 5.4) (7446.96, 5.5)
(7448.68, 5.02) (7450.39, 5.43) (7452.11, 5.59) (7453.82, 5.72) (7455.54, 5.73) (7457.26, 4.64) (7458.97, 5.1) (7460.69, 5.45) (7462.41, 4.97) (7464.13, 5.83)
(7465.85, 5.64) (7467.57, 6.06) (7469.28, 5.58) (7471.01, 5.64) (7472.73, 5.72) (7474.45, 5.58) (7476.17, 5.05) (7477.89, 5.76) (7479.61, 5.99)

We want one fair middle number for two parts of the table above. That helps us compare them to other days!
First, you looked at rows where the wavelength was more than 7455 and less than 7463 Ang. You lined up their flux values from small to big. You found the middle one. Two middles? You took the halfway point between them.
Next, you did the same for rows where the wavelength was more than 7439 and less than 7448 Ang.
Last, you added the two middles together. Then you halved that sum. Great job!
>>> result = 5.28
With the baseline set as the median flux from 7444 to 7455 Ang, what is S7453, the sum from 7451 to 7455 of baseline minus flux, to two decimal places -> -0.38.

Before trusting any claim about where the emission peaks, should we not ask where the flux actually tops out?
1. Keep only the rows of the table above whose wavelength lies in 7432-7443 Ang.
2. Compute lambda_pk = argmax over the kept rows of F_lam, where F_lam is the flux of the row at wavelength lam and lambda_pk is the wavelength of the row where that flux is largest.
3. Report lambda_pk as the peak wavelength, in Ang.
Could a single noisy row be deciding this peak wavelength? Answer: 7436.68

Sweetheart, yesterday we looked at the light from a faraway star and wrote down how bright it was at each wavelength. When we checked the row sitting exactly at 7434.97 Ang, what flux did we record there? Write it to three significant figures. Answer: 5.62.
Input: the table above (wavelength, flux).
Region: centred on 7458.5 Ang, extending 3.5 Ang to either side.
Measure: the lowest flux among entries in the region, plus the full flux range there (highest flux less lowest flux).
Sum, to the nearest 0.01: 5.73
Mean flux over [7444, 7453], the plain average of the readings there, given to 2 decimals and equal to 5.39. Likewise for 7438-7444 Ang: 5.42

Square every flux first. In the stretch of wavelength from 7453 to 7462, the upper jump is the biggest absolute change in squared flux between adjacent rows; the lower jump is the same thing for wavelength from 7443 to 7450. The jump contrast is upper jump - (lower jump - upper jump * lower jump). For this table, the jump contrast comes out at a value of 63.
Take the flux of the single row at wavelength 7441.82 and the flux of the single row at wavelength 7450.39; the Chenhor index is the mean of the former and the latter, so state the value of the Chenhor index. 5.50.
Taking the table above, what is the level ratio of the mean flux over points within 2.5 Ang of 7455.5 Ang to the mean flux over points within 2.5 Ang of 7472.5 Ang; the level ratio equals 0.95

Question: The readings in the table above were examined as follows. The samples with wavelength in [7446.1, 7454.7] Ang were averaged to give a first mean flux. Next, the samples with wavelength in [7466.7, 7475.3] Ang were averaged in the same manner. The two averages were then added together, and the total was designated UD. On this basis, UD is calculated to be 11.17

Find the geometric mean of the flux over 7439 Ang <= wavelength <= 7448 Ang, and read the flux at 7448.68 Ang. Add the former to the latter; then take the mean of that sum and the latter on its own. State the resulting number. 7.7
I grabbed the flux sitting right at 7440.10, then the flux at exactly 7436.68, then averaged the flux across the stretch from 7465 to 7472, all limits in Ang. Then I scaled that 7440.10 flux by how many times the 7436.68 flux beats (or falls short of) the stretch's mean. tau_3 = 5.23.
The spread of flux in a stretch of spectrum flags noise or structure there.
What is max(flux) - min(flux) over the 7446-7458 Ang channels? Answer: 1.1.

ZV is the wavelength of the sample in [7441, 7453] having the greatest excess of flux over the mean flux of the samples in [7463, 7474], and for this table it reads 7452.11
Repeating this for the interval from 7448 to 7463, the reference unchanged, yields 7455.54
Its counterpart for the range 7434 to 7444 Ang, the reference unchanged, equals 7436.68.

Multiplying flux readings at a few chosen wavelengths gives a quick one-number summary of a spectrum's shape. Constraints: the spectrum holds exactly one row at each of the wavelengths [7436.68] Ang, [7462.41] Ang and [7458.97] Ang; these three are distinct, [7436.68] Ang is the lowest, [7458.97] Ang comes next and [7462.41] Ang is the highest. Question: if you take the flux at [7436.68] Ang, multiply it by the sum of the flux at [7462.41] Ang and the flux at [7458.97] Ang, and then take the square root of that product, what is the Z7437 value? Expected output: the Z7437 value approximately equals 7.57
